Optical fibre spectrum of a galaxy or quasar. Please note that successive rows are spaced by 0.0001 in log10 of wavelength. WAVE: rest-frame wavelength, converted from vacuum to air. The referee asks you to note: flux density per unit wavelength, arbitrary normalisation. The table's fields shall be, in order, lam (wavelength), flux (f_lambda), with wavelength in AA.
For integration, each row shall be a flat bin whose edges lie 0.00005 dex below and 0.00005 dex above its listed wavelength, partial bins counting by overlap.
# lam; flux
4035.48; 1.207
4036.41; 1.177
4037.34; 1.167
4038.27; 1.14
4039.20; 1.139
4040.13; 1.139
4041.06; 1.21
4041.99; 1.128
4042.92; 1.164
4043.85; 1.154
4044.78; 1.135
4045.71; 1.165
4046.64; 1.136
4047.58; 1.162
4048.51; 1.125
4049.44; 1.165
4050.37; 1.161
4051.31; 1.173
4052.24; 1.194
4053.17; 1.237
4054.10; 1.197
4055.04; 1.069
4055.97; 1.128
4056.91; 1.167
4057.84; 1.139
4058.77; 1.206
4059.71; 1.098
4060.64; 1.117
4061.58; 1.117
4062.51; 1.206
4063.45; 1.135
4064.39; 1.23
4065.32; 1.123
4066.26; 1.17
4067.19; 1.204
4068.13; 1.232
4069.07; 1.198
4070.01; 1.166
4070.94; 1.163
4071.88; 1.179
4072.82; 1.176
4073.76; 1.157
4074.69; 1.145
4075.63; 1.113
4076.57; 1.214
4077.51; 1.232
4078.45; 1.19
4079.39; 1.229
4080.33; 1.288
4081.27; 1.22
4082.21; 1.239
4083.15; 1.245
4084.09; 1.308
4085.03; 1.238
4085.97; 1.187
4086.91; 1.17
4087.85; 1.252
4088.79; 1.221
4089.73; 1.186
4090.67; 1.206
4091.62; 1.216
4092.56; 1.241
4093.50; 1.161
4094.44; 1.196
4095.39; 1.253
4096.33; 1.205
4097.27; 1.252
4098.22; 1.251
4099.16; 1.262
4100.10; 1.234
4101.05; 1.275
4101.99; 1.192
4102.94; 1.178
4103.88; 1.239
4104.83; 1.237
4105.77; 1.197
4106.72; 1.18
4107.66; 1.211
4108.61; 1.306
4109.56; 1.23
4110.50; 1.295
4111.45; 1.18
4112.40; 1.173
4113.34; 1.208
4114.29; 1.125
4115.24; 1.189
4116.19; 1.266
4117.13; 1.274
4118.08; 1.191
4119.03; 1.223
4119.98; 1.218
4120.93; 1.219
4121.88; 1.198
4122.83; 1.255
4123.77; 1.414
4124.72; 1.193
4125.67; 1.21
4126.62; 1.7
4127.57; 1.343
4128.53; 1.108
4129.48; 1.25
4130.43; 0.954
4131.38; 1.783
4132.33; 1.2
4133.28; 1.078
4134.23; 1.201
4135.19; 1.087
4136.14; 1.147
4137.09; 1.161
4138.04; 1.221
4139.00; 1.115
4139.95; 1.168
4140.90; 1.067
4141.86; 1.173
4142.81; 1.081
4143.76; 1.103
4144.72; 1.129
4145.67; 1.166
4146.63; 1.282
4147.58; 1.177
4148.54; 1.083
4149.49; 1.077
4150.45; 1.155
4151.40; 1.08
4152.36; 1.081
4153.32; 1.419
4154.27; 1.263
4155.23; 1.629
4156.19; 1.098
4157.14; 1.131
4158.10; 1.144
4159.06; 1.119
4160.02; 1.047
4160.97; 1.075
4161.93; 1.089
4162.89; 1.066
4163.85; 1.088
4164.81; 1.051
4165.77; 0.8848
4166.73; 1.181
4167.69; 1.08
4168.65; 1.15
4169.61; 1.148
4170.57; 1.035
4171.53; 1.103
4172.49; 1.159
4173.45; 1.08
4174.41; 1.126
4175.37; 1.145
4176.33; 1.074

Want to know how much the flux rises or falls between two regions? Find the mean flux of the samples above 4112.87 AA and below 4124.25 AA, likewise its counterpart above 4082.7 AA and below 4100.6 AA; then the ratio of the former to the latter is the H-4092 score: 1.01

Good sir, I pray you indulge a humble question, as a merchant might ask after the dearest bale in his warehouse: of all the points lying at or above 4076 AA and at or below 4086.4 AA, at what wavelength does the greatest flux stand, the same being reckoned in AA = 4084.09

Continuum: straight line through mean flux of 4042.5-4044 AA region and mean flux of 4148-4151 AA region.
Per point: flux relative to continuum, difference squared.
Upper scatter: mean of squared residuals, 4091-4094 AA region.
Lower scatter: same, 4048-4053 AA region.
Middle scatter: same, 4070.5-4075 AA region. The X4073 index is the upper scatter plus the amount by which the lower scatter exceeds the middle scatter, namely 0.006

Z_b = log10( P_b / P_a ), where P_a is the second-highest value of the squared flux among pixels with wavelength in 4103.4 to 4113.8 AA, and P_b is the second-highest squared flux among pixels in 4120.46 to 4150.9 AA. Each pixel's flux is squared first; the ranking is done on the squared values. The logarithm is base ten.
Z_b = 0.24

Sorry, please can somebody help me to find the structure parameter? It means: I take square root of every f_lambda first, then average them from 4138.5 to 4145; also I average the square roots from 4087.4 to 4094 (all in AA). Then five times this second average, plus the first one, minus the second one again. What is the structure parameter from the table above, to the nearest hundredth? 5.46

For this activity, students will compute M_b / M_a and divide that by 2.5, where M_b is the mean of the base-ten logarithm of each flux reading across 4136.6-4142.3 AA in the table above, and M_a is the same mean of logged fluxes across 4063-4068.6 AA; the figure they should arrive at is 0.33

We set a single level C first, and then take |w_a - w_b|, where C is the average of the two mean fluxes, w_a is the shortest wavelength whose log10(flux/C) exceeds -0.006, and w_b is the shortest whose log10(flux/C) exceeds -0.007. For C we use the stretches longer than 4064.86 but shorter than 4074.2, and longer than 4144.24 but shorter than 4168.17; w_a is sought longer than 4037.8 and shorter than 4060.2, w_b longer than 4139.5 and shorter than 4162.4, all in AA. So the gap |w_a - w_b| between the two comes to 98.9 AA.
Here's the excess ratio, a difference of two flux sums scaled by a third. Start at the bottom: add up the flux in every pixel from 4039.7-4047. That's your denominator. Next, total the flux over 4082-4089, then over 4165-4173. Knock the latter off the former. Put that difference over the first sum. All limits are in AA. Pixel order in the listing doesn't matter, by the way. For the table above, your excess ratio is 0.12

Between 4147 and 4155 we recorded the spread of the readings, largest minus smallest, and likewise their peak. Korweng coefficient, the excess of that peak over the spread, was 1.08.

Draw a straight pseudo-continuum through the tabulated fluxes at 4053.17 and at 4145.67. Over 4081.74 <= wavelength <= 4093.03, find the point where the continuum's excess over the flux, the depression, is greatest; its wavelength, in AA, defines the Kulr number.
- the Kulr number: 4086.91 AA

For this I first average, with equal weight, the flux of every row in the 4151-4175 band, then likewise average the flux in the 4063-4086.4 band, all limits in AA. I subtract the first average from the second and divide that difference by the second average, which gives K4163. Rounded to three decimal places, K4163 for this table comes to 0.055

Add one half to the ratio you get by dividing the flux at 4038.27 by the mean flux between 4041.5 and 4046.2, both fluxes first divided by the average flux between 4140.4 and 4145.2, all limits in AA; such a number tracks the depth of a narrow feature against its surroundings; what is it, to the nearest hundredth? 1.49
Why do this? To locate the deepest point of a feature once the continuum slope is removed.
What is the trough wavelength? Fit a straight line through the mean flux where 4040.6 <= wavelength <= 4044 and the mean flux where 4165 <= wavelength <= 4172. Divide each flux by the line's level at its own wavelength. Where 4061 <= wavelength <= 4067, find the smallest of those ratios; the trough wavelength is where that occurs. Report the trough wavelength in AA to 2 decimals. 4061.58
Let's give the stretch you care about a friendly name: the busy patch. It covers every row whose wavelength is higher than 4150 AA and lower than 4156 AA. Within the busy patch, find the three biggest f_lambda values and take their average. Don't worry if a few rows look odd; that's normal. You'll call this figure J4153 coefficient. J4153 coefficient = 1.44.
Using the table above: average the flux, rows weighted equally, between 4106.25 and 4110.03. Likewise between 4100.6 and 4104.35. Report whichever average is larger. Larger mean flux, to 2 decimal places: 1.23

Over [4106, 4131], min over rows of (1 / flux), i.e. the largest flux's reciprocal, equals 0.59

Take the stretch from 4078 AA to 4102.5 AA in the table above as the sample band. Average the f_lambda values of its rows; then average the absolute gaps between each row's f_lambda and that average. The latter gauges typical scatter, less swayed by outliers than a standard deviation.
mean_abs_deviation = 0.029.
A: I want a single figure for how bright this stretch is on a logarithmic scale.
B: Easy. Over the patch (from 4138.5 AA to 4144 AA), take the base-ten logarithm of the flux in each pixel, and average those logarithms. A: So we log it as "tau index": 0.048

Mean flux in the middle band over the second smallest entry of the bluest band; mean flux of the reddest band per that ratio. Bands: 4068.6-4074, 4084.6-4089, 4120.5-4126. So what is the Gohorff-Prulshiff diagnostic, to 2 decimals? 1.20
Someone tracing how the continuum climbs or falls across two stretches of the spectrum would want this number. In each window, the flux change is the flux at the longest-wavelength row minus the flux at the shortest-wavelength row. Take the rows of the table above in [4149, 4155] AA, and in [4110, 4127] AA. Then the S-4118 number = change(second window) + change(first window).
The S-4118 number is 0.59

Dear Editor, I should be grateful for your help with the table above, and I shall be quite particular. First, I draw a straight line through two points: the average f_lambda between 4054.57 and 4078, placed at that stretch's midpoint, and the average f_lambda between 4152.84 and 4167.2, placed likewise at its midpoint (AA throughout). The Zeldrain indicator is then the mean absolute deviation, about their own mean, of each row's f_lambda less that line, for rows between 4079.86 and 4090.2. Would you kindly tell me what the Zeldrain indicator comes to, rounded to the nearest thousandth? 0.032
